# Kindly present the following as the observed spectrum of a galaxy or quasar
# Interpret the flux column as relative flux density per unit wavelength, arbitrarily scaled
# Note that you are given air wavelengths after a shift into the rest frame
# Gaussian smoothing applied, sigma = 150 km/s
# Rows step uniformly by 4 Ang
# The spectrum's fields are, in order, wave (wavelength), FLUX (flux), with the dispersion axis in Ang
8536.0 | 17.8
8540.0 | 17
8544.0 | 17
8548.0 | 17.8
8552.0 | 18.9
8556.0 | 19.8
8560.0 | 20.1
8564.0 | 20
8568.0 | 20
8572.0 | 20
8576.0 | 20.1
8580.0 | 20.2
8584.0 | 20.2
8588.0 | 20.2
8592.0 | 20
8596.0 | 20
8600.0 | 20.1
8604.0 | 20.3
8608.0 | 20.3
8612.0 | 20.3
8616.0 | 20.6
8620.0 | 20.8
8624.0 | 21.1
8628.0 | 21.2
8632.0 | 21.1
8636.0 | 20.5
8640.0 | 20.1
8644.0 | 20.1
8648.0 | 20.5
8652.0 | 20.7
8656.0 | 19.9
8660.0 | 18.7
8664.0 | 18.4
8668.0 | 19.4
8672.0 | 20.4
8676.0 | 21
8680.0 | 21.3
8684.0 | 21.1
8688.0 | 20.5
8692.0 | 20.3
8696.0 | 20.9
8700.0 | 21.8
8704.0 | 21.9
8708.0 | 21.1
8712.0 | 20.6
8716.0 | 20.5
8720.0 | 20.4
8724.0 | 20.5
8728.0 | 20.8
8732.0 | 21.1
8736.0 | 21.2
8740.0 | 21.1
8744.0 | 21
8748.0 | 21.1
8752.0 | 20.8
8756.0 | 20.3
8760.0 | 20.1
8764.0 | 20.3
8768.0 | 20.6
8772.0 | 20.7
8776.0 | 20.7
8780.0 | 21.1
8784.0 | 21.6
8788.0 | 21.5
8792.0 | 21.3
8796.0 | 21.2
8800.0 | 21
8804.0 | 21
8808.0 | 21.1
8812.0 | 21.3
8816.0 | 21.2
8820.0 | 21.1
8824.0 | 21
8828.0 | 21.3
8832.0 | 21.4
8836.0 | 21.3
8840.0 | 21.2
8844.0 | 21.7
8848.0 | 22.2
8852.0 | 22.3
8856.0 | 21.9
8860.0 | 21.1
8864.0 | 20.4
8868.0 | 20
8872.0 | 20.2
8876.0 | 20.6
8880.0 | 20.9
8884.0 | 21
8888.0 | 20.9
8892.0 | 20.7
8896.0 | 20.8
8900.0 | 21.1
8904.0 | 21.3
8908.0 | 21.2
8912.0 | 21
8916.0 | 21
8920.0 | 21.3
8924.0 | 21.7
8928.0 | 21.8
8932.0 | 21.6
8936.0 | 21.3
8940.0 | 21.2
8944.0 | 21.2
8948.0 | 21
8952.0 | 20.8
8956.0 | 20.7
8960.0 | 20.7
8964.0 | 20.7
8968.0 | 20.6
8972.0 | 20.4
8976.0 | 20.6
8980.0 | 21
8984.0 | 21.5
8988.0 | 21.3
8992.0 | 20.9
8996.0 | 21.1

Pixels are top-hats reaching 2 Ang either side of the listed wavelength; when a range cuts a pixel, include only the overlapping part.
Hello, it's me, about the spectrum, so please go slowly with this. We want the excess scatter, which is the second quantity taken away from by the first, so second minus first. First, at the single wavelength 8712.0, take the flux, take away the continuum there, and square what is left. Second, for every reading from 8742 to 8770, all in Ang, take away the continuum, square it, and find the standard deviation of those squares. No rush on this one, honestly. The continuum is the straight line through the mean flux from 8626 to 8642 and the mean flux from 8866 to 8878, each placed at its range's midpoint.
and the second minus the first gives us 0.12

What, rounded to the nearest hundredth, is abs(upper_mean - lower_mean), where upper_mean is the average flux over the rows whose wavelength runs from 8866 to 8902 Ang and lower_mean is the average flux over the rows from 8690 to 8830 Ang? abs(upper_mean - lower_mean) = 0.27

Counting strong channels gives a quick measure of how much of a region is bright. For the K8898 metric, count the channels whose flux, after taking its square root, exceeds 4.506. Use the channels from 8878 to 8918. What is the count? 10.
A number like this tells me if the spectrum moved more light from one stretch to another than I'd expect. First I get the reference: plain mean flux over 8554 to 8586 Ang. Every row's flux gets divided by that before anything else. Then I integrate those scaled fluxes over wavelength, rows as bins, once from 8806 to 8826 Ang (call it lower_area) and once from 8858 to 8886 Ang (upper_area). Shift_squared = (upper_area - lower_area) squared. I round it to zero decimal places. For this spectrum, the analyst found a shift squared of 59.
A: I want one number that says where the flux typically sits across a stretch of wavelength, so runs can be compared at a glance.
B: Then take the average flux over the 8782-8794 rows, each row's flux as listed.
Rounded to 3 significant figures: 21.5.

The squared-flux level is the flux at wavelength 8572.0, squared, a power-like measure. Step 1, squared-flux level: 400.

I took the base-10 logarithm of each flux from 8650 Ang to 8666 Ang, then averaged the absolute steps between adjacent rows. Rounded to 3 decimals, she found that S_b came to 0.017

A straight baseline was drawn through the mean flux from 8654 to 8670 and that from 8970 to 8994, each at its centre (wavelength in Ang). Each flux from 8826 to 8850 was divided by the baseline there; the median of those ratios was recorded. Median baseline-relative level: 1.06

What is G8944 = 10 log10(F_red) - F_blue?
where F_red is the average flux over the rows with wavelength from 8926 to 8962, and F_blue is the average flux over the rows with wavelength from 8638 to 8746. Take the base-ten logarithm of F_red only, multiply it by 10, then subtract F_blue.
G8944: -7.3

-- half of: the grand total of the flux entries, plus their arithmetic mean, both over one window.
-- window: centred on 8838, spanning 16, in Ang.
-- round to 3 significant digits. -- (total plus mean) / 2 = 53.5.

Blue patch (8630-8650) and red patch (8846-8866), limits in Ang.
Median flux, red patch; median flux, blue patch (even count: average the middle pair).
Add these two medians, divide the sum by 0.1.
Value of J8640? 424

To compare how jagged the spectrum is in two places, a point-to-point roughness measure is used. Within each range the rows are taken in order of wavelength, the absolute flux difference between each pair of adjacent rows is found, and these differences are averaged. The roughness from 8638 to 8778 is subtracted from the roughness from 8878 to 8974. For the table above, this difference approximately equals -0.22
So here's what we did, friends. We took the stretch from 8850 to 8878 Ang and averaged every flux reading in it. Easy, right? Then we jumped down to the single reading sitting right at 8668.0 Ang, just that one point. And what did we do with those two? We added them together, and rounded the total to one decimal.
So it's 40.3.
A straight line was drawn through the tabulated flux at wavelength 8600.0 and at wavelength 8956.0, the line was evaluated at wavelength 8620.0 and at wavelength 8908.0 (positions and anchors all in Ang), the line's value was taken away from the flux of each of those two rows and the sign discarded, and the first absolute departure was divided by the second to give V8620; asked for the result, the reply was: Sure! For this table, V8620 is 1.15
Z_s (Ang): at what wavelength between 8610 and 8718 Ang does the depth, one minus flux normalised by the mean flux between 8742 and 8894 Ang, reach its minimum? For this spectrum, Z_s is 8704.0 Ang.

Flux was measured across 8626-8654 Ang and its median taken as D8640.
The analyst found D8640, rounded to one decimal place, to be 20.5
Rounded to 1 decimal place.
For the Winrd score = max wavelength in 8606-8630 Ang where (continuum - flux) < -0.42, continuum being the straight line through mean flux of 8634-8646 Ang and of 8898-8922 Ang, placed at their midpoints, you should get 8628.0 Ang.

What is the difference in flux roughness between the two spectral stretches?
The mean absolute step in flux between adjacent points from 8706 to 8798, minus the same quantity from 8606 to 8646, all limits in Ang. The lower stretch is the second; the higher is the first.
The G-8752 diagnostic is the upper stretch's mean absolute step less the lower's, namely -0.01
